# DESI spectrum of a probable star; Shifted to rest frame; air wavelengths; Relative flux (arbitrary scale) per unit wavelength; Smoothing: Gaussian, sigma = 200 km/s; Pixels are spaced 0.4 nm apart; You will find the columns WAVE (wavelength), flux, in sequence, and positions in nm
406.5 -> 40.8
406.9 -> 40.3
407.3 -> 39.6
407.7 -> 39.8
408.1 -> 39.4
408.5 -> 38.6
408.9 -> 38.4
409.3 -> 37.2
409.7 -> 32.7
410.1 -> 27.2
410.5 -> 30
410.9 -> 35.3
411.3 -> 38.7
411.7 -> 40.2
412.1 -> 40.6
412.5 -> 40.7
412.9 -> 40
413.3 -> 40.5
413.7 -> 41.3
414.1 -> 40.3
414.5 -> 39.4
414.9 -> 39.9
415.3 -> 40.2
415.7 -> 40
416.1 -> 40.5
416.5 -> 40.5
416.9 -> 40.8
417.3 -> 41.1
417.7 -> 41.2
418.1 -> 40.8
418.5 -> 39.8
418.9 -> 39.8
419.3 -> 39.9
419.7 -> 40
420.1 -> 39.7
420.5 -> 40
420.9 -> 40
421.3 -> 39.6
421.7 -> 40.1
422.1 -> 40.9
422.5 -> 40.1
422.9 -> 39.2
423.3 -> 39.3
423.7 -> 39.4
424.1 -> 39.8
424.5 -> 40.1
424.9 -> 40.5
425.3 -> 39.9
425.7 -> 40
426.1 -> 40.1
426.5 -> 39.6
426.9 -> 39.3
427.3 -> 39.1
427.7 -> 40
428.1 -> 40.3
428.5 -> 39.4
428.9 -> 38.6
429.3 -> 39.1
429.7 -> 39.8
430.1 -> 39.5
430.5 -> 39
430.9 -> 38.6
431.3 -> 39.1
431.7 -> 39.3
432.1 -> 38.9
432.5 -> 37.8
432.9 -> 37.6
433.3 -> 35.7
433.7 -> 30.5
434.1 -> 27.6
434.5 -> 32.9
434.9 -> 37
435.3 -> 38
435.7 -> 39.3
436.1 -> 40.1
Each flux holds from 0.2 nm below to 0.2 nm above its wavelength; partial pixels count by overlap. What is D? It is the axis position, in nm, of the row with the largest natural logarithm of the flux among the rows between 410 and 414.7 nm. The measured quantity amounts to 413.7 nm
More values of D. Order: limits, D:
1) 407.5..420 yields 413.7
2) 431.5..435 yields 431.7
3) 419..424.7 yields 422.1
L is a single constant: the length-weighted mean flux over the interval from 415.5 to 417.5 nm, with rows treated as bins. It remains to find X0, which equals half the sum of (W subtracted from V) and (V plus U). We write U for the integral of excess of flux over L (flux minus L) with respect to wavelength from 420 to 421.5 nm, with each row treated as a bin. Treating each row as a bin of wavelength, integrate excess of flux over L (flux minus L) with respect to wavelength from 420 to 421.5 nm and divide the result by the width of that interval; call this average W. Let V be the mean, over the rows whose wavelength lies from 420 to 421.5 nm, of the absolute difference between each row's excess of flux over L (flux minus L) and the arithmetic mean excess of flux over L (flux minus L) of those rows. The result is 0.0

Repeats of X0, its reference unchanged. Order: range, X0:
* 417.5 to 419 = 0.6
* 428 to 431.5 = -1.2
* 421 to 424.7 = -0.6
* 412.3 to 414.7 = 0.3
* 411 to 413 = 0.2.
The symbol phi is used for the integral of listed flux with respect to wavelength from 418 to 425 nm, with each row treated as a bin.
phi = 279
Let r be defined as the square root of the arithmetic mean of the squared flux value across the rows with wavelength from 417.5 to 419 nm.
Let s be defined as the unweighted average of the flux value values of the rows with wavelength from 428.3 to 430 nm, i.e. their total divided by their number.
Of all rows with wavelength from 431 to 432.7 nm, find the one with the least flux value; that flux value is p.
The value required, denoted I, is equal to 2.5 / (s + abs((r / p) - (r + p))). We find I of 0.0215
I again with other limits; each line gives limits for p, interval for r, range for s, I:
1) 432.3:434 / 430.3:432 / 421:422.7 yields 0.0231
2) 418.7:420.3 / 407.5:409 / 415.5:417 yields 0.0211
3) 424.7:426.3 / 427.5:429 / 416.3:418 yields 0.0209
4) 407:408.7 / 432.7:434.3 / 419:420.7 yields 0.0226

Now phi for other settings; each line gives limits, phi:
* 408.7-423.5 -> 578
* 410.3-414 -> 143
